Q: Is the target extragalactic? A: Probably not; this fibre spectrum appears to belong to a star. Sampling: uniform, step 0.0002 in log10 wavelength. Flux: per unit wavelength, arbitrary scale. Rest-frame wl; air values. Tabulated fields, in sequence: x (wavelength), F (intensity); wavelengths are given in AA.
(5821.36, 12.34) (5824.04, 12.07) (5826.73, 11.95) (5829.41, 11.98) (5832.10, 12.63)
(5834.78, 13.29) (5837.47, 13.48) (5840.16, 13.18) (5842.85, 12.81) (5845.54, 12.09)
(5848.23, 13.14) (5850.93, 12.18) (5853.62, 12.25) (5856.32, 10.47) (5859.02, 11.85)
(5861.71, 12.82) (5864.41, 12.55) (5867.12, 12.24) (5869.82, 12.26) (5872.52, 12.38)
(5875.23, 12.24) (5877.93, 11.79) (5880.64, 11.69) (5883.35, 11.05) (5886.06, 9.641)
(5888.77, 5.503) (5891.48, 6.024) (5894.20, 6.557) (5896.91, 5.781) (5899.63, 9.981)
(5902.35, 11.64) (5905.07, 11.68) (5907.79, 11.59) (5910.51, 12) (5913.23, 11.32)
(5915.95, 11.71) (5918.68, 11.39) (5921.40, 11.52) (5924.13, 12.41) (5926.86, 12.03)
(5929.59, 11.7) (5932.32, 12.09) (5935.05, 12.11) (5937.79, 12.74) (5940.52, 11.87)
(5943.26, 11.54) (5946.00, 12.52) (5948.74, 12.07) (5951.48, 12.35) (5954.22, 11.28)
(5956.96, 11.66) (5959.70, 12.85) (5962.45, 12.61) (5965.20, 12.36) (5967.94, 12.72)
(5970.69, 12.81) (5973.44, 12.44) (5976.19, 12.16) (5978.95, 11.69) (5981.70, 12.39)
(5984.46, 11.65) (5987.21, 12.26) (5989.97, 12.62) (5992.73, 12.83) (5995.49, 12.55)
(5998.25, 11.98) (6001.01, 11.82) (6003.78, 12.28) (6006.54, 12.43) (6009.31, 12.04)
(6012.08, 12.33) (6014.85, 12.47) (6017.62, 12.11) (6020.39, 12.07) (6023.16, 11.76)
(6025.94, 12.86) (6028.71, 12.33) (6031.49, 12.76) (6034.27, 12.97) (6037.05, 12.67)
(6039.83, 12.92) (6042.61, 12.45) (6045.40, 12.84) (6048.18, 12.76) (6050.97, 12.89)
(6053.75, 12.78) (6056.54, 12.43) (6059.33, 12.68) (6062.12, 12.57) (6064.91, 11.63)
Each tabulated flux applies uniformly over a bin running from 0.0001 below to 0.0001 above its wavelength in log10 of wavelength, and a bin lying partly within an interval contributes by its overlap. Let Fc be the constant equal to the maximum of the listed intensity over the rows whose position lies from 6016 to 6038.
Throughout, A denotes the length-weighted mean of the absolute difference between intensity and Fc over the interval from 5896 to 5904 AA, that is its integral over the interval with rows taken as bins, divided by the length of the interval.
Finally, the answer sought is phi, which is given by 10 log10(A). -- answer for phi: 5.5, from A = 3.55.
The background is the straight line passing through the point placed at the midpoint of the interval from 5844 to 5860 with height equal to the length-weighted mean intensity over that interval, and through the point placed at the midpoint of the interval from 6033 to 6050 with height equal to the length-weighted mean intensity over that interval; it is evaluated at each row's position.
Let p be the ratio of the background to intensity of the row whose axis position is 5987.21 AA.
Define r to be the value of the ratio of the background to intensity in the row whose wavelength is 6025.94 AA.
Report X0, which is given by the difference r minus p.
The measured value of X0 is -0.04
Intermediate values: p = 1.02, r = 0.99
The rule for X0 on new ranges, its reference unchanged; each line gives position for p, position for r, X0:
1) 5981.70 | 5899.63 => 0.21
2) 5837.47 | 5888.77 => 1.32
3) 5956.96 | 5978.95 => 0.00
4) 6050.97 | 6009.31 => 0.06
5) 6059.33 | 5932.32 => 0.01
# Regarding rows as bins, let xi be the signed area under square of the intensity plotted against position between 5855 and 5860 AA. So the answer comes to 620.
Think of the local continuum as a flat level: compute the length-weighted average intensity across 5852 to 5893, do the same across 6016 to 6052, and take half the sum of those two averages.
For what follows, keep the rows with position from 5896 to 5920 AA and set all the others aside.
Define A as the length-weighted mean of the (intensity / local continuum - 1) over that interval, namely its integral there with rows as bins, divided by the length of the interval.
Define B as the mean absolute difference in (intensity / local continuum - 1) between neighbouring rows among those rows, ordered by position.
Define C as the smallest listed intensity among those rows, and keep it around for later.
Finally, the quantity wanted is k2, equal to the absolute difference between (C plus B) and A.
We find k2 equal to 5.9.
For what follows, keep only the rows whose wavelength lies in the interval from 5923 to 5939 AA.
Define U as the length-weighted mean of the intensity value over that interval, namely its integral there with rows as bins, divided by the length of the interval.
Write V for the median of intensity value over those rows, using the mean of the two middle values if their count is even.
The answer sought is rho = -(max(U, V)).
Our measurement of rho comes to -12.2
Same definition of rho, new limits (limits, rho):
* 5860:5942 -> -11.7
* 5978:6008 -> -12.3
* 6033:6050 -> -12.8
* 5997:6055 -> -12.5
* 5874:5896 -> -10.3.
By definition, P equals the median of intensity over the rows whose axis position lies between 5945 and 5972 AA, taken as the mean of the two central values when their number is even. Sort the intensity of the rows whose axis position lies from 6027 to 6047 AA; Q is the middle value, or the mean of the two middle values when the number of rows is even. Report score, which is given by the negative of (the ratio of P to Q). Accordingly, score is -0.97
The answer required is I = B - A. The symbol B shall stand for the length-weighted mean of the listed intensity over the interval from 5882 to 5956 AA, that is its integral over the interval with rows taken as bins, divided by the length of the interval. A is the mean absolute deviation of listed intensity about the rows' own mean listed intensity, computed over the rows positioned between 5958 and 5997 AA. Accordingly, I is 10.5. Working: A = 0.3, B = 10.8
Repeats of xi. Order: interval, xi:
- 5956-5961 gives 758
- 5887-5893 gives 226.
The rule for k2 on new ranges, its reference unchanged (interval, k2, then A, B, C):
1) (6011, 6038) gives 11.7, 0.06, 0.032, 11.76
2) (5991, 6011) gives 11.8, 0.04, 0.028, 11.82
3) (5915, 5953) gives 11.4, 0.02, 0.039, 11.39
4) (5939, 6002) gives 11.3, 0.04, 0.040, 11.28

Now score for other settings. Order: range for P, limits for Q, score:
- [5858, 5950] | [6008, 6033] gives -0.95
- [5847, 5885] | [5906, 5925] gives -1.06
